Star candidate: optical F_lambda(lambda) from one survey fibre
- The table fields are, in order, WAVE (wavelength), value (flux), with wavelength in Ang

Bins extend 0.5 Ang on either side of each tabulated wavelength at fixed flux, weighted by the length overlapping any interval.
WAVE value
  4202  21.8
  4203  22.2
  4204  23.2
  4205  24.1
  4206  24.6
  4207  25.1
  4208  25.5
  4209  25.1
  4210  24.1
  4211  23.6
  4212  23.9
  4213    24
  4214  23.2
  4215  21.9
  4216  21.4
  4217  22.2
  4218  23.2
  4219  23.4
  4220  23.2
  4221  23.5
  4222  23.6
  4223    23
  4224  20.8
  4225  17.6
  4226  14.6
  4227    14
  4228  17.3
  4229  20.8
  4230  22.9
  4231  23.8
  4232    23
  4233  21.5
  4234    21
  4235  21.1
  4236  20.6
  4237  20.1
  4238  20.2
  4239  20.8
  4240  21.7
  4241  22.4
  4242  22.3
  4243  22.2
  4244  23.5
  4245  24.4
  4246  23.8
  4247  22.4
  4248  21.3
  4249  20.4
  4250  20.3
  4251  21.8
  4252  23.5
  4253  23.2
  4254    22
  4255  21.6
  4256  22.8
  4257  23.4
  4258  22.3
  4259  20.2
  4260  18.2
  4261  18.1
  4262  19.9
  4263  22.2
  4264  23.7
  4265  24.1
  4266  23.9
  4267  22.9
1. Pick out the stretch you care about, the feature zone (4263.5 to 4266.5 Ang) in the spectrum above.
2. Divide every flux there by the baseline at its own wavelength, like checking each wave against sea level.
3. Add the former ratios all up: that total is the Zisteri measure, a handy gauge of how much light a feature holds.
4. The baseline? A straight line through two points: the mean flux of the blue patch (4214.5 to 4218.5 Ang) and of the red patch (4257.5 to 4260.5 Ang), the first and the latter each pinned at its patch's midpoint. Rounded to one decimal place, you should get 3.6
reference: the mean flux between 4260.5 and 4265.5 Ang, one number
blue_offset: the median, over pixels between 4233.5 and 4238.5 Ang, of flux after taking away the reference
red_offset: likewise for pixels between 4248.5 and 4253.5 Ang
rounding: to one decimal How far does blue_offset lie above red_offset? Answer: -1.2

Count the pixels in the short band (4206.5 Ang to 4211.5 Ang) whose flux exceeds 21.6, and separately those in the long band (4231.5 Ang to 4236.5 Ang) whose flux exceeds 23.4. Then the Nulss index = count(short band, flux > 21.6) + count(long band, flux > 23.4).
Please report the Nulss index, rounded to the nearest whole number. 5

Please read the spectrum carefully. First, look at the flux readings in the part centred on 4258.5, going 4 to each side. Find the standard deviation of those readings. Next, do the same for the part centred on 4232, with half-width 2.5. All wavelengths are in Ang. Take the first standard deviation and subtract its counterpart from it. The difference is 0.9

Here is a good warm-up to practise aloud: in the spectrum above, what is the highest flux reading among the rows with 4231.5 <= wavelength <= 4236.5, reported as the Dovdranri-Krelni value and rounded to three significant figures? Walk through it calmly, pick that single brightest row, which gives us 23.0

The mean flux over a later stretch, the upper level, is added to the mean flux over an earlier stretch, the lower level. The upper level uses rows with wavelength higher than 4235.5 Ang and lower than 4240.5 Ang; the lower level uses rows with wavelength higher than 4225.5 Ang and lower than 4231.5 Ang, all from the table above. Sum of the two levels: 39.6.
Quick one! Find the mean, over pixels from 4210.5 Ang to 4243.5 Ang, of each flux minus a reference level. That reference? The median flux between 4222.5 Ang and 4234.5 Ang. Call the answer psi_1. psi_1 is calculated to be 0.58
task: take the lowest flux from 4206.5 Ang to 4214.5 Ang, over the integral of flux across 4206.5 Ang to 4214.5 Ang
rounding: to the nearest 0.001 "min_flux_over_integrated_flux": 0.119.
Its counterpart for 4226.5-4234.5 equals 0.085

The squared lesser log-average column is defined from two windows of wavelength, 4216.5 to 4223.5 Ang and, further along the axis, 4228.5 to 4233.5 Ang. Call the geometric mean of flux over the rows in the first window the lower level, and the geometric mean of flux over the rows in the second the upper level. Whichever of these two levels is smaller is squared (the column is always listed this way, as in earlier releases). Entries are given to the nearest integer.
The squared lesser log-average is 501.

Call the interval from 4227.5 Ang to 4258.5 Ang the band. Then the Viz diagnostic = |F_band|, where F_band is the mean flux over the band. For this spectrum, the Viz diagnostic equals 21.9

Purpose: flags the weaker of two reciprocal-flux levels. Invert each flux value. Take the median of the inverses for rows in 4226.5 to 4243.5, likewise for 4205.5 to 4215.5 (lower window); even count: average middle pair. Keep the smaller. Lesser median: 0.0416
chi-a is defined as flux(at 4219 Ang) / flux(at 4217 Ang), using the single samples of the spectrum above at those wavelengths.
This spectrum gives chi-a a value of 1.1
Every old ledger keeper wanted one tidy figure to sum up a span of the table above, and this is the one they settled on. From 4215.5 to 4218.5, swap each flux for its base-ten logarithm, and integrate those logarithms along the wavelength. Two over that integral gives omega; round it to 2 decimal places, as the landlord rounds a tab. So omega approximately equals 0.49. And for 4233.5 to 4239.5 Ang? 0.25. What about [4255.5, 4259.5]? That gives 0.37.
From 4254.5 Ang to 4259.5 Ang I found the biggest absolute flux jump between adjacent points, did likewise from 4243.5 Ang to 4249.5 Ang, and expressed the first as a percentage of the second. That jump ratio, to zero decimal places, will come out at 150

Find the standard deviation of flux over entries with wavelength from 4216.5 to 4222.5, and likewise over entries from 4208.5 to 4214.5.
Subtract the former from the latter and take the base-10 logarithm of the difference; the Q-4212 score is -0.9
